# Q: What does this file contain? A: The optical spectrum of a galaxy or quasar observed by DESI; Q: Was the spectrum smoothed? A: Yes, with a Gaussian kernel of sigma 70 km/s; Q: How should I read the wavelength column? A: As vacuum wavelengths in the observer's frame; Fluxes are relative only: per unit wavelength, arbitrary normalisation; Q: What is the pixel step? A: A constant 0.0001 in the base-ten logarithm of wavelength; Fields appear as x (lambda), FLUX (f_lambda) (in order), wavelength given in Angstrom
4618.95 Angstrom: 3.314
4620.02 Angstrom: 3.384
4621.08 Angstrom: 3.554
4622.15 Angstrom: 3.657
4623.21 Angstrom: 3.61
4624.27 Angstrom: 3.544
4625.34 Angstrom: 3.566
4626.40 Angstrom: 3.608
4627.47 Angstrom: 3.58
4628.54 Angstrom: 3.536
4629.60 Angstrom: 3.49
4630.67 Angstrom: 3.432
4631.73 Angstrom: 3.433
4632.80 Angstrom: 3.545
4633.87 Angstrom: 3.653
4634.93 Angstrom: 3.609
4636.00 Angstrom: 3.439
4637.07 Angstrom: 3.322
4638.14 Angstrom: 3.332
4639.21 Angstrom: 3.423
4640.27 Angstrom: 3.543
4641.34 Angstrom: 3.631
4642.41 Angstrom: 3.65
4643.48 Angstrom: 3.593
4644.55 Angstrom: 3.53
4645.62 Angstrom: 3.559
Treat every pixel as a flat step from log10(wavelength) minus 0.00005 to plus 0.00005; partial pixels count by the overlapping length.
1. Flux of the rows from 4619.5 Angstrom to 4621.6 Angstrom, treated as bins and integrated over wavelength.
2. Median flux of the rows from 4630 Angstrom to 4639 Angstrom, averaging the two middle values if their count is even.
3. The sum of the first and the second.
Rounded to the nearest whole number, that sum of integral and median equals 11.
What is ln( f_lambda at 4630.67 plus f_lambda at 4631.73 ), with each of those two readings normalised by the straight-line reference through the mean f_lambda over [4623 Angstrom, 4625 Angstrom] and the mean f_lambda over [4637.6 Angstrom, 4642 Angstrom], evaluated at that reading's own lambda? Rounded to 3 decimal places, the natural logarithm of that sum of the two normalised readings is 0.664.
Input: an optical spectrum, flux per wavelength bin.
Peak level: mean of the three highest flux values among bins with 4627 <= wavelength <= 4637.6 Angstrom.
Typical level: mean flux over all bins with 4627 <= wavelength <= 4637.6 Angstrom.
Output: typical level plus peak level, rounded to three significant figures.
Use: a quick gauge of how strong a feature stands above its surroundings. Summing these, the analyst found 7.12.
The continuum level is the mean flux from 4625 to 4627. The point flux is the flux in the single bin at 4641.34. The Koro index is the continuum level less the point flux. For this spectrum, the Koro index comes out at -0.04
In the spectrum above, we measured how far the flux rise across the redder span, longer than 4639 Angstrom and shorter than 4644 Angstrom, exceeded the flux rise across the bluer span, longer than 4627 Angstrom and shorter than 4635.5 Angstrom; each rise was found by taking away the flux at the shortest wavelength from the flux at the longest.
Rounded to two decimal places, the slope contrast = 0.14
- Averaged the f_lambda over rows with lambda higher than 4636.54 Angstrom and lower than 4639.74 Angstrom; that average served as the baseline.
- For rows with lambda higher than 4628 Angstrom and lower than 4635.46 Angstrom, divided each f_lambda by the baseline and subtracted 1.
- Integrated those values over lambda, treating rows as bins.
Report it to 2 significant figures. 0.38 Angstrom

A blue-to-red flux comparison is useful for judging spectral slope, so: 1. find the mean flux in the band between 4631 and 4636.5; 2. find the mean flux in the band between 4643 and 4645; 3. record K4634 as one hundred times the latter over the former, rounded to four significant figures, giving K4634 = 100.7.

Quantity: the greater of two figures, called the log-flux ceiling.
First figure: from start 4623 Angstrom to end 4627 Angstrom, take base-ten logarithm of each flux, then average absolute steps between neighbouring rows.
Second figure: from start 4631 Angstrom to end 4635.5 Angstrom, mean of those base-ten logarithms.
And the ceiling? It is 0.551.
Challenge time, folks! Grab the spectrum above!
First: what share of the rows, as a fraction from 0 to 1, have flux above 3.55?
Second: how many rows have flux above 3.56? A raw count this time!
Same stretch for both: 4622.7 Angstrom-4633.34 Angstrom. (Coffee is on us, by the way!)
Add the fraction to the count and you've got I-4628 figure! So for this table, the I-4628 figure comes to 4.4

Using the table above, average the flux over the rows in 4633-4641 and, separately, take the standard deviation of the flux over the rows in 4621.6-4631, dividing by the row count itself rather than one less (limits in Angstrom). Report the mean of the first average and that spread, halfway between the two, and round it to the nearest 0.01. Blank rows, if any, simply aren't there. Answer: 1.77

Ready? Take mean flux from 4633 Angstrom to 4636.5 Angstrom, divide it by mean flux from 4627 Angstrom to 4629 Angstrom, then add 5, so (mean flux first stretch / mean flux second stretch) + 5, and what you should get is 6.00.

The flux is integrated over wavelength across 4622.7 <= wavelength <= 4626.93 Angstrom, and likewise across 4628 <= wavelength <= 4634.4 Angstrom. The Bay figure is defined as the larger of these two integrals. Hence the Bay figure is 22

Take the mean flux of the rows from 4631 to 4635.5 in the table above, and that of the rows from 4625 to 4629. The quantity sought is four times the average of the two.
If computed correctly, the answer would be 14.3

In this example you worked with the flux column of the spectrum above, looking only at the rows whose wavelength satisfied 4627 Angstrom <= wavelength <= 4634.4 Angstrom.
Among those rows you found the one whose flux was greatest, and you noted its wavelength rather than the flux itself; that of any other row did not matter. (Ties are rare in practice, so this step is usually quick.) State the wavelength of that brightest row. 4633.87 Angstrom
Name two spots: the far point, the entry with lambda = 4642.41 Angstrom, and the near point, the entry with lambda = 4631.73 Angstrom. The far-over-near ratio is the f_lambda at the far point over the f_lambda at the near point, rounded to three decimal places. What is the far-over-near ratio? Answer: 1.063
